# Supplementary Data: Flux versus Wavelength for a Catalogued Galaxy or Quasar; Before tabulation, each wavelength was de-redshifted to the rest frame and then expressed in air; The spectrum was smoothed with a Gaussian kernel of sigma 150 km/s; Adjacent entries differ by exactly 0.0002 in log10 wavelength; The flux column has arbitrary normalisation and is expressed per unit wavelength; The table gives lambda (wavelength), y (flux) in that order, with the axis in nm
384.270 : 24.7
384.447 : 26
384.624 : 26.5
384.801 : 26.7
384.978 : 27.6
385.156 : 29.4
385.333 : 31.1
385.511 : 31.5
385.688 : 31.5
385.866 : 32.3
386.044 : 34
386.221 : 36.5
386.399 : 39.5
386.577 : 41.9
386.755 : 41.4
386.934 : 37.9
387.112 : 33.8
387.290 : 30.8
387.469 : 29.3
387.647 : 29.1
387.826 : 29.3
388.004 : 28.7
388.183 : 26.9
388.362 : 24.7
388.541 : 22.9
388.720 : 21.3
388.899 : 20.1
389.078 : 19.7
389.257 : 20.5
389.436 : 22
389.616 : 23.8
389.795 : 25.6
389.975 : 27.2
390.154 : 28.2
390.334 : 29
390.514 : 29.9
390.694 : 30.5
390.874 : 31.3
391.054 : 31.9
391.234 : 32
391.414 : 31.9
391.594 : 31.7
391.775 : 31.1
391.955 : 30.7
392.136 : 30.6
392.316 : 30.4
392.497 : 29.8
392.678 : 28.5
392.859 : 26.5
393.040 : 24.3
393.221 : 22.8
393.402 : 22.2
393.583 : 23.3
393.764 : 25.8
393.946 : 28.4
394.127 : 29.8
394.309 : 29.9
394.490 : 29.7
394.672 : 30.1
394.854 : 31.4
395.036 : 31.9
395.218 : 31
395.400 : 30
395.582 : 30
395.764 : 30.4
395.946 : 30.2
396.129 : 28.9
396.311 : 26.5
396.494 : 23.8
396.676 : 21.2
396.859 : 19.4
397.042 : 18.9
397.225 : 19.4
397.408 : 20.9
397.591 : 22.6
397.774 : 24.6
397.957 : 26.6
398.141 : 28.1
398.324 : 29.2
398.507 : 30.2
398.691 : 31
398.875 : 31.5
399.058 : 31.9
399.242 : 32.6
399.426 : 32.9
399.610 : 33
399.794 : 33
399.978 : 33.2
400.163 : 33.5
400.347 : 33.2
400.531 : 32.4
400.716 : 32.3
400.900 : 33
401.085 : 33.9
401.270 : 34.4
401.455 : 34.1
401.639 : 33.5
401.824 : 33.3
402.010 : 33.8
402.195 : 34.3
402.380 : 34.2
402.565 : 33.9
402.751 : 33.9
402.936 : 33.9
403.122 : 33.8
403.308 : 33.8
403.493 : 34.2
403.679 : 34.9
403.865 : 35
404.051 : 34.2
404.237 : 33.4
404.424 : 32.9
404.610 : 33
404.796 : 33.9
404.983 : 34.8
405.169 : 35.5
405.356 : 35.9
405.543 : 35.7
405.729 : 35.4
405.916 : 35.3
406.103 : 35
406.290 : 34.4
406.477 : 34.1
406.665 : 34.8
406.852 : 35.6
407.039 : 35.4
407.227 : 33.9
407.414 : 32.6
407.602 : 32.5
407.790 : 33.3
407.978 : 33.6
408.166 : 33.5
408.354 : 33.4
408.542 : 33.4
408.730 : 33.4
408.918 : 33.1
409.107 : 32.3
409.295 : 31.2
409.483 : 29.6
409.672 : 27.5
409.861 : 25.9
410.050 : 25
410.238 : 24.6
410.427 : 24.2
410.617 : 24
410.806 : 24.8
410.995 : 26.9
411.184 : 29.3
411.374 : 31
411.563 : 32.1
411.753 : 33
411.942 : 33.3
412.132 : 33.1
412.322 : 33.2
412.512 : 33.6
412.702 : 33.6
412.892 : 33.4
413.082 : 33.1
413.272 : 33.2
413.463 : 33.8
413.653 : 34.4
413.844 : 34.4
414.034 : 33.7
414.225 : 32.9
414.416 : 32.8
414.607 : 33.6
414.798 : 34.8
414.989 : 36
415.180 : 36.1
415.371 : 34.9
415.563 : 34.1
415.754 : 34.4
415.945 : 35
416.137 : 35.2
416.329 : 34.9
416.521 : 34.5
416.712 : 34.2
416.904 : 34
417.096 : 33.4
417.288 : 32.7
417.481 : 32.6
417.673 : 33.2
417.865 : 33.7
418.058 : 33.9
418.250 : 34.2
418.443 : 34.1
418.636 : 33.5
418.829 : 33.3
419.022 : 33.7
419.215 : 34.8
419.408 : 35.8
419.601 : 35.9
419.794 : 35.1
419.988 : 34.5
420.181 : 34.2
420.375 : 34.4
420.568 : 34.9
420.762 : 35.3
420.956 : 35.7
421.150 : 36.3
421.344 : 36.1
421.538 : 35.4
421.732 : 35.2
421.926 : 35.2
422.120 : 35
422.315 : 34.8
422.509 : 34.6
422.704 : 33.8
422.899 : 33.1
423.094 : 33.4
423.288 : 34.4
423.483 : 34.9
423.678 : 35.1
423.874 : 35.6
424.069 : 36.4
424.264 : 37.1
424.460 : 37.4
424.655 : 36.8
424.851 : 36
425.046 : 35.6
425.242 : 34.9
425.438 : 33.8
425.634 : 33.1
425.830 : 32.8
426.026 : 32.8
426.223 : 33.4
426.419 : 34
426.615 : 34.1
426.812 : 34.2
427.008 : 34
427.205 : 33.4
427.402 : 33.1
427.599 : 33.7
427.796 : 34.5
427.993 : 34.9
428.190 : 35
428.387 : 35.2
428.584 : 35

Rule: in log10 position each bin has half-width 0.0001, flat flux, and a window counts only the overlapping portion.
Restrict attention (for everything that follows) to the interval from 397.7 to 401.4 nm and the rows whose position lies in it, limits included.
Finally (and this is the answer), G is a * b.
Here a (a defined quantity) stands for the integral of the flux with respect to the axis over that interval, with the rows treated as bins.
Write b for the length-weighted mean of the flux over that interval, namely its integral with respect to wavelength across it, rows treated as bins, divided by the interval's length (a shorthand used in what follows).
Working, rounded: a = 117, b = 31.6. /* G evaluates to 3691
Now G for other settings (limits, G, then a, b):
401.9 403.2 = 1498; 44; 33.9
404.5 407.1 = 3168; 91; 34.9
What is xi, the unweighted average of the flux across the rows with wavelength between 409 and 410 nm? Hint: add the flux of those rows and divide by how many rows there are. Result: 29.3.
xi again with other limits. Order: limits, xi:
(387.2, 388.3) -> 29.0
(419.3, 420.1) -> 35.3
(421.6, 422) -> 35.2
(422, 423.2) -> 34.1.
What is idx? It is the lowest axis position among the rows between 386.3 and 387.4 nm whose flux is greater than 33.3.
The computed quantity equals 386.399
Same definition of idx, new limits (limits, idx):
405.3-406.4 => 405.356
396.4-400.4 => 400.163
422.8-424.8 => 423.094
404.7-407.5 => 404.796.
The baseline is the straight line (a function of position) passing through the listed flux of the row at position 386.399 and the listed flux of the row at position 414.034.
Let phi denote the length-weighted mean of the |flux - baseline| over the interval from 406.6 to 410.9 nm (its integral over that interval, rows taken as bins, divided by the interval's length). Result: 4.1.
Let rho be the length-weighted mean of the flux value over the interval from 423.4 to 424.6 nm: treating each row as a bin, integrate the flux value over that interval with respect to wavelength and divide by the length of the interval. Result 36.1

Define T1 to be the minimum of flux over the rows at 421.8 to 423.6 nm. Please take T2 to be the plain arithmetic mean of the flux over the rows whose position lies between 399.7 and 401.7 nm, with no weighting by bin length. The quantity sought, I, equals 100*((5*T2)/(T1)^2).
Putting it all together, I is 15.2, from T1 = 33.1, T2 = 33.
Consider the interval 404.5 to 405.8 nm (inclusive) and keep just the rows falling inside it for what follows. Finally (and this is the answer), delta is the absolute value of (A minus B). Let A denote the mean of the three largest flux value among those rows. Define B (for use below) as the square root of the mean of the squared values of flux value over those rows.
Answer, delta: 0.80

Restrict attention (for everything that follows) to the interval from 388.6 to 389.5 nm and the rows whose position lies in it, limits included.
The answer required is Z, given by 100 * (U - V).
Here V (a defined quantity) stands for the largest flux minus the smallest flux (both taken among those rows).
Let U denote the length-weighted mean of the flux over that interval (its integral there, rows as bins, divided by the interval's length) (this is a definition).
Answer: 1847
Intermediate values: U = 20.8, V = 2.30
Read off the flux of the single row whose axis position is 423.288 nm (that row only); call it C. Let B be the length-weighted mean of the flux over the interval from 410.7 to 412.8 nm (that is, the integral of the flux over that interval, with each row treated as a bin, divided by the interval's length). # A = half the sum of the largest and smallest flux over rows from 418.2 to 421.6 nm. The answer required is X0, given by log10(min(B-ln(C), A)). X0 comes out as 1.44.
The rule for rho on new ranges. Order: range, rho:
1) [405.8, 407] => 34.9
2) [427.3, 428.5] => 34.4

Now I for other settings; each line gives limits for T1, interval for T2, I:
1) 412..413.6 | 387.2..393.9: 12.4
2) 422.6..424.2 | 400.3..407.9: 15.6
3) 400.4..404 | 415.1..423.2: 16.5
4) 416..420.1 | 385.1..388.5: 15.3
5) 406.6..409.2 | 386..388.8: 15.2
